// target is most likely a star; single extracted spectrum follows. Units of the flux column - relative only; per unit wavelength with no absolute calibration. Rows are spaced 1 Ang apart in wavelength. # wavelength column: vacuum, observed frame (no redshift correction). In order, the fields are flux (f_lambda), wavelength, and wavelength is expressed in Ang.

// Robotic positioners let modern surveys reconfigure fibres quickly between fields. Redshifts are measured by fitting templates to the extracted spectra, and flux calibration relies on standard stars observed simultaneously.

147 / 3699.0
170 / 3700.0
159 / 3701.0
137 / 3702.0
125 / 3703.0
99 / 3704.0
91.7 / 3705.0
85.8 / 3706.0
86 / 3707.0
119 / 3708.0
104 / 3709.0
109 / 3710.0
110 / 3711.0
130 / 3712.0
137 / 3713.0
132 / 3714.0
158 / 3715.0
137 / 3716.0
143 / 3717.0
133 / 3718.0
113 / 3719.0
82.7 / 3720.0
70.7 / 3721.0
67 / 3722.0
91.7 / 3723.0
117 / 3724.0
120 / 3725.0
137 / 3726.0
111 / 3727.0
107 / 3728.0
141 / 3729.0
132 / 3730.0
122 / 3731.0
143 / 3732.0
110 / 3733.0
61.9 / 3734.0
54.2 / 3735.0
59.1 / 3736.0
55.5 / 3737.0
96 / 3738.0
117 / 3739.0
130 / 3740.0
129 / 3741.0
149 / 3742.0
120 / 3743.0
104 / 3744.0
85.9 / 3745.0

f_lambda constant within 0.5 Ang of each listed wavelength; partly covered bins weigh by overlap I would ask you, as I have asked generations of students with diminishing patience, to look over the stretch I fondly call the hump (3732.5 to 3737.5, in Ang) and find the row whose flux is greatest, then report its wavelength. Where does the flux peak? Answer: 3733.0 Ang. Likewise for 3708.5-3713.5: 3713.0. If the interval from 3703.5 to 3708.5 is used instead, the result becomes 3708.0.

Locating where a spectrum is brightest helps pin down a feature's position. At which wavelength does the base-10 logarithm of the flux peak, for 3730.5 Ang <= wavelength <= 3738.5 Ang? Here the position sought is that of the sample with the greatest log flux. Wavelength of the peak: 3732.0 Ang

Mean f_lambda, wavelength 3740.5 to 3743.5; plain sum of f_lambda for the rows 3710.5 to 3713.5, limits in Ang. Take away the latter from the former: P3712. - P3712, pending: -244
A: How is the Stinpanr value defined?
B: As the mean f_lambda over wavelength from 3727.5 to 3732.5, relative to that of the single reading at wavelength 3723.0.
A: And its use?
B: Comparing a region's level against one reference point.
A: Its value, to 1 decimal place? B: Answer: 1.4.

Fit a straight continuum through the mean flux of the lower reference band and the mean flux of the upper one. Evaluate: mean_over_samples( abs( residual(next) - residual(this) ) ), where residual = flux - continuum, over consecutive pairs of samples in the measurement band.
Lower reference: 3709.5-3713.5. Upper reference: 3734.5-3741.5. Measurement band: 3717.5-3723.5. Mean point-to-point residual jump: 17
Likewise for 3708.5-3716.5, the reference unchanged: 13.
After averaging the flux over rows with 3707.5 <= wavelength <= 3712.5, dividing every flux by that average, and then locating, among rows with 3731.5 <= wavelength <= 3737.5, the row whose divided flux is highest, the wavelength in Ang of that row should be 3732.0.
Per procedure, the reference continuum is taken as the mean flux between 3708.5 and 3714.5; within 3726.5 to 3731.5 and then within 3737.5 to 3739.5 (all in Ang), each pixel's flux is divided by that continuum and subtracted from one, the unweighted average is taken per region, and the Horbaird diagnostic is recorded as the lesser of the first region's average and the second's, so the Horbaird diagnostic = -0.02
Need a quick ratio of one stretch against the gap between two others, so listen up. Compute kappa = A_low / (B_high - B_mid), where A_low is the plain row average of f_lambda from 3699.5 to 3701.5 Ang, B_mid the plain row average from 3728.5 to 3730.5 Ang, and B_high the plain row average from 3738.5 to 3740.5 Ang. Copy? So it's -13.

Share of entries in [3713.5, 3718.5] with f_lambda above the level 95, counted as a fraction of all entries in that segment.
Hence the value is 1.00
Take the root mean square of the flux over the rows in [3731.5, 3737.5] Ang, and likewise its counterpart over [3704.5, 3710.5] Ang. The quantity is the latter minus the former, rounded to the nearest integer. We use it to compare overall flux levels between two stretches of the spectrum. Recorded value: 13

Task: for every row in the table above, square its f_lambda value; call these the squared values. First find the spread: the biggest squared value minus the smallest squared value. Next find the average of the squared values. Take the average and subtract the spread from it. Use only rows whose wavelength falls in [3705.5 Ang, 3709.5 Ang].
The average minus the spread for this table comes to 3134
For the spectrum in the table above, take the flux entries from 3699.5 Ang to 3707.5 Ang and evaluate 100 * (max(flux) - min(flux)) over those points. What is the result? 8420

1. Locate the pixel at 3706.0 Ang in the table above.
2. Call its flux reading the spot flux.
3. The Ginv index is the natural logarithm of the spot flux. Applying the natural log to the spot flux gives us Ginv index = 4.45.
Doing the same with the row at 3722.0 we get 4.20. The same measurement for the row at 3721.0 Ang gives 4.26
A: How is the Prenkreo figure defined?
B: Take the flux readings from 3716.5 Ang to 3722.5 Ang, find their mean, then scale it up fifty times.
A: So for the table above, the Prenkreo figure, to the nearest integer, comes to 5078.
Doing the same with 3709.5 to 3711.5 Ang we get 5475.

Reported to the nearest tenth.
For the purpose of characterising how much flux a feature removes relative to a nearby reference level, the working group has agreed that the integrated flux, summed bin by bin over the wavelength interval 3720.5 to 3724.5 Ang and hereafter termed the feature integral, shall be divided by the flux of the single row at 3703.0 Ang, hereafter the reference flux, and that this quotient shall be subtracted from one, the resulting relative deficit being -1.8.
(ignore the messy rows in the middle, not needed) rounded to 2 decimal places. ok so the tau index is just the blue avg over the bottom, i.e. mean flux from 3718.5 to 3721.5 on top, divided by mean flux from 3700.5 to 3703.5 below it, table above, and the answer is 0.63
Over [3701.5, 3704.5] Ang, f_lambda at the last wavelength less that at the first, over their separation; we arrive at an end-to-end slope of -19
